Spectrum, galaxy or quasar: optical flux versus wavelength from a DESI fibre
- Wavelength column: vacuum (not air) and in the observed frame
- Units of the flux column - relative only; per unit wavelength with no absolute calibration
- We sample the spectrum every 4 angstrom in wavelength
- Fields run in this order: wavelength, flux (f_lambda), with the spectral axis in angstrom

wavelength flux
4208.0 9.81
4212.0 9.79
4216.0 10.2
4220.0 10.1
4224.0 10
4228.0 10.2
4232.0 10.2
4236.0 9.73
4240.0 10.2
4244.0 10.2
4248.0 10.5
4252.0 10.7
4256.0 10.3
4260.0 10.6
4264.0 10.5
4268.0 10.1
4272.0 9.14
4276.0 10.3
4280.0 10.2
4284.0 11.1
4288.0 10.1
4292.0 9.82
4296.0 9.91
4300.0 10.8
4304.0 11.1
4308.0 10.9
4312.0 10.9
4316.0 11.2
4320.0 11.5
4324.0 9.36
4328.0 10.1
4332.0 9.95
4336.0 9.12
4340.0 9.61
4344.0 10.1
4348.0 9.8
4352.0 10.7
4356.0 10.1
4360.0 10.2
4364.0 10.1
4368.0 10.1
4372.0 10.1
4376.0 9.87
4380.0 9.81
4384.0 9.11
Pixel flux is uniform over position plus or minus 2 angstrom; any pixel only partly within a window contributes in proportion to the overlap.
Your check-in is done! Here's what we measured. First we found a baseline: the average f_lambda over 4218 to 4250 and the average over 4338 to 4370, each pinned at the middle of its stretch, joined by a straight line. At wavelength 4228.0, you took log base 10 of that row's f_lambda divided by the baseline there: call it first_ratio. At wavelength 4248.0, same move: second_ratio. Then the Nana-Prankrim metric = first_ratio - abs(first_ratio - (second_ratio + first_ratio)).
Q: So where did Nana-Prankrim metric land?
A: -0.013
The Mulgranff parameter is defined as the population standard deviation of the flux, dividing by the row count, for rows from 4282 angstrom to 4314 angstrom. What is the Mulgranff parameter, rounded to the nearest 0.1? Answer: 0.5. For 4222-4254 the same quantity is 0.3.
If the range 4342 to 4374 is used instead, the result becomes 0.2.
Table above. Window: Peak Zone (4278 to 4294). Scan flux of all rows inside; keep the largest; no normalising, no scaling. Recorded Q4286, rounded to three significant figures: 11.1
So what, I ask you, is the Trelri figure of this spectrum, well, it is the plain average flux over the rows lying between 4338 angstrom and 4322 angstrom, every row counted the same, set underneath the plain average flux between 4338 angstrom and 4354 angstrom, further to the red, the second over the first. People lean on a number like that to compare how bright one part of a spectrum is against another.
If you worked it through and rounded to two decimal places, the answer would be 1.04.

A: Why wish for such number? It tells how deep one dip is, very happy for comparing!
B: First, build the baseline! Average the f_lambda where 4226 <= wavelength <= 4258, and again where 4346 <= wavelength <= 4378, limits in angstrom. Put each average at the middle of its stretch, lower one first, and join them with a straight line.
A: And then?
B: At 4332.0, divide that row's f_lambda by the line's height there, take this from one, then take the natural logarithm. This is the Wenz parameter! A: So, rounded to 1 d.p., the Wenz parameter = -3.9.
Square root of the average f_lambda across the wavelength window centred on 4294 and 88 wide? 3.22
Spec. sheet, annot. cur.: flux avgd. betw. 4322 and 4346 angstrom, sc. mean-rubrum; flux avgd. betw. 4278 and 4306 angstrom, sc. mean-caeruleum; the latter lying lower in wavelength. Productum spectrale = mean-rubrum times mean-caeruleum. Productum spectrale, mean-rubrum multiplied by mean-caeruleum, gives 101.3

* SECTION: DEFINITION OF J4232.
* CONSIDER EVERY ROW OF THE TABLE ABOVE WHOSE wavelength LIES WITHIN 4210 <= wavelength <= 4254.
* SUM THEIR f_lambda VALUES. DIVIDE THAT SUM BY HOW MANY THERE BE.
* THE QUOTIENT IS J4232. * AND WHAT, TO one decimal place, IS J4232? 10.2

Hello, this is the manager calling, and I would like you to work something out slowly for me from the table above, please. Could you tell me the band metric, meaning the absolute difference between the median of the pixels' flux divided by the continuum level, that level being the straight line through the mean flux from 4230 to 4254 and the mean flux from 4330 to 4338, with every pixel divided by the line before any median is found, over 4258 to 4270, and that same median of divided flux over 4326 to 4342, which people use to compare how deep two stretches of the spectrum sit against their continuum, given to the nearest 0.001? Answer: 0.014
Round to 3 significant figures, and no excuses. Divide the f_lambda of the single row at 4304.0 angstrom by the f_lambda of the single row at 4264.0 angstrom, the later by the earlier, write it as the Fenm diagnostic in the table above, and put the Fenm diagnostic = 1.06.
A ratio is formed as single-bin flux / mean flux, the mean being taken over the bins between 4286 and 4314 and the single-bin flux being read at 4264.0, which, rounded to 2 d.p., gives 1.00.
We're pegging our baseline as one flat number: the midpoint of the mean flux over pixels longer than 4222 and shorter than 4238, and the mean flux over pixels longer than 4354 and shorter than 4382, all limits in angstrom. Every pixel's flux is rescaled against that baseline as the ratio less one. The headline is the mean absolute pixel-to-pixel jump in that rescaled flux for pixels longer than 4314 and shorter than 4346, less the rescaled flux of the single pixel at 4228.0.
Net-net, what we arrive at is 0.057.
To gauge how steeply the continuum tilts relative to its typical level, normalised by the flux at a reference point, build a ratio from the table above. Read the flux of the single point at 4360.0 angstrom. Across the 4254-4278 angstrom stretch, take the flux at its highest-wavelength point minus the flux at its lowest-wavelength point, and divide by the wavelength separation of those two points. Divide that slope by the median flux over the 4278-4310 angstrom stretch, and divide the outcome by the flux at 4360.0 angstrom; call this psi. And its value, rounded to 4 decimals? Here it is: 0.0000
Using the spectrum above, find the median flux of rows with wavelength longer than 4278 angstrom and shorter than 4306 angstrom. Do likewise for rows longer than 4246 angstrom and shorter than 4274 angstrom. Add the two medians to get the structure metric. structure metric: 20.7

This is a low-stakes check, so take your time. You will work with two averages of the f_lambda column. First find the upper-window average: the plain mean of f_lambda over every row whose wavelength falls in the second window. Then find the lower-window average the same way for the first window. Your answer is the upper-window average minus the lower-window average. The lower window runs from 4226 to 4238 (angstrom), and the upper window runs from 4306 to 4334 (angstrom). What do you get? 0.5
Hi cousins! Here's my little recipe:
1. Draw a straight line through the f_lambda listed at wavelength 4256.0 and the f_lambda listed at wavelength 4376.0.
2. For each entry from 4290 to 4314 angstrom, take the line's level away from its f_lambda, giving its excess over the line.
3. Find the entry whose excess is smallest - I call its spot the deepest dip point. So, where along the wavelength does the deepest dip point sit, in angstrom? 4292.0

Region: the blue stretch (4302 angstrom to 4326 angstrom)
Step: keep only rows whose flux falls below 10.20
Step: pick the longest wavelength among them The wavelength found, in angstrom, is 4324.0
